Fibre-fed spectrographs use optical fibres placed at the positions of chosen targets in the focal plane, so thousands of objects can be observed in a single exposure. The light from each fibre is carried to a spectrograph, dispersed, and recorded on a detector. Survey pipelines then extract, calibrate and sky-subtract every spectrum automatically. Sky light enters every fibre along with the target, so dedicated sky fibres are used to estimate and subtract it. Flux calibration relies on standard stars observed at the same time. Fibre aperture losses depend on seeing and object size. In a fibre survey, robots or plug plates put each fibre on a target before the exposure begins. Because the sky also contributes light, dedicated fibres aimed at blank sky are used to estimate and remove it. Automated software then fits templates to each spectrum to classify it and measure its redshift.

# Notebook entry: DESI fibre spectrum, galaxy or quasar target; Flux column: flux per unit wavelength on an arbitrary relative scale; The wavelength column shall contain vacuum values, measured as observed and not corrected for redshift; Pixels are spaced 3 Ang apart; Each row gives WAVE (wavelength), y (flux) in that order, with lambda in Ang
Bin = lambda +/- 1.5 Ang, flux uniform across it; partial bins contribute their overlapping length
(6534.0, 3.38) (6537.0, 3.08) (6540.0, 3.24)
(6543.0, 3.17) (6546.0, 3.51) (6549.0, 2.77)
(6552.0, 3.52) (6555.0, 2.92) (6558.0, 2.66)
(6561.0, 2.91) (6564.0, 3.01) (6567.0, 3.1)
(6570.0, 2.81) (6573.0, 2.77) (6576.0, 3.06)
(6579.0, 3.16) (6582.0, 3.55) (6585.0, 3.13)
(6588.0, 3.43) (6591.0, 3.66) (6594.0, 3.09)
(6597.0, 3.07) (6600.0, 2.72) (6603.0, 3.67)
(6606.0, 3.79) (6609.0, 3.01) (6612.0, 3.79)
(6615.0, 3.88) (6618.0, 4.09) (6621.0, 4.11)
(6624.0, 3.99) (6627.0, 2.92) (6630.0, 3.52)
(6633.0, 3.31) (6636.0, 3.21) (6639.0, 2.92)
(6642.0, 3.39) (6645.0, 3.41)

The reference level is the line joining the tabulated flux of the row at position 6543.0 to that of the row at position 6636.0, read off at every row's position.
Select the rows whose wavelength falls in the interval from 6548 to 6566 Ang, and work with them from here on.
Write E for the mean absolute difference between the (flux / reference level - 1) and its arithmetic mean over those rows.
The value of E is 0.063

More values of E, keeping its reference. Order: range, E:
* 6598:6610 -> 0.135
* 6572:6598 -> 0.070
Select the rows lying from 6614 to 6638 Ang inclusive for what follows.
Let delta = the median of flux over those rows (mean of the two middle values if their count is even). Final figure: 3.7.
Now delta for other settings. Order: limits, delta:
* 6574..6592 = 3.3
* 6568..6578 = 2.8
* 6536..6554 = 3.2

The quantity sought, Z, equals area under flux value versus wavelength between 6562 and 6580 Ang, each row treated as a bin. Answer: 54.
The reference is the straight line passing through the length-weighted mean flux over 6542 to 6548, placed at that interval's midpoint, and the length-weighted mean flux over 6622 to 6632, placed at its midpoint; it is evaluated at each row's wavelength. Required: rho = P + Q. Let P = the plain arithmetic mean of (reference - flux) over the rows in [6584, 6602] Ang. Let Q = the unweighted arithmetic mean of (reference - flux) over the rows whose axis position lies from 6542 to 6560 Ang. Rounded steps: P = 0.24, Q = 0.228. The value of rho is 0.46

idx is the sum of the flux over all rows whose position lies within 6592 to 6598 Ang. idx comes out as 6.16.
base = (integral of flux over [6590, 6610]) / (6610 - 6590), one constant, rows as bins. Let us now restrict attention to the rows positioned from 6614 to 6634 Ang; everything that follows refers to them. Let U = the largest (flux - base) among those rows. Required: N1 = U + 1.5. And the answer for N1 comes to 2.33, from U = 0.83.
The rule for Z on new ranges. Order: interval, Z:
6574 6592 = 60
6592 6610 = 58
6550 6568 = 54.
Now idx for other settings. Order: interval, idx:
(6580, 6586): 6.68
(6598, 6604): 6.39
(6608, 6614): 6.80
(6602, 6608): 7.46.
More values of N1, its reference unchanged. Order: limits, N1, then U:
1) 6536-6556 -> 1.74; 0.24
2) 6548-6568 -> 1.74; 0.24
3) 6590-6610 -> 2.01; 0.51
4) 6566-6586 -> 1.77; 0.27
